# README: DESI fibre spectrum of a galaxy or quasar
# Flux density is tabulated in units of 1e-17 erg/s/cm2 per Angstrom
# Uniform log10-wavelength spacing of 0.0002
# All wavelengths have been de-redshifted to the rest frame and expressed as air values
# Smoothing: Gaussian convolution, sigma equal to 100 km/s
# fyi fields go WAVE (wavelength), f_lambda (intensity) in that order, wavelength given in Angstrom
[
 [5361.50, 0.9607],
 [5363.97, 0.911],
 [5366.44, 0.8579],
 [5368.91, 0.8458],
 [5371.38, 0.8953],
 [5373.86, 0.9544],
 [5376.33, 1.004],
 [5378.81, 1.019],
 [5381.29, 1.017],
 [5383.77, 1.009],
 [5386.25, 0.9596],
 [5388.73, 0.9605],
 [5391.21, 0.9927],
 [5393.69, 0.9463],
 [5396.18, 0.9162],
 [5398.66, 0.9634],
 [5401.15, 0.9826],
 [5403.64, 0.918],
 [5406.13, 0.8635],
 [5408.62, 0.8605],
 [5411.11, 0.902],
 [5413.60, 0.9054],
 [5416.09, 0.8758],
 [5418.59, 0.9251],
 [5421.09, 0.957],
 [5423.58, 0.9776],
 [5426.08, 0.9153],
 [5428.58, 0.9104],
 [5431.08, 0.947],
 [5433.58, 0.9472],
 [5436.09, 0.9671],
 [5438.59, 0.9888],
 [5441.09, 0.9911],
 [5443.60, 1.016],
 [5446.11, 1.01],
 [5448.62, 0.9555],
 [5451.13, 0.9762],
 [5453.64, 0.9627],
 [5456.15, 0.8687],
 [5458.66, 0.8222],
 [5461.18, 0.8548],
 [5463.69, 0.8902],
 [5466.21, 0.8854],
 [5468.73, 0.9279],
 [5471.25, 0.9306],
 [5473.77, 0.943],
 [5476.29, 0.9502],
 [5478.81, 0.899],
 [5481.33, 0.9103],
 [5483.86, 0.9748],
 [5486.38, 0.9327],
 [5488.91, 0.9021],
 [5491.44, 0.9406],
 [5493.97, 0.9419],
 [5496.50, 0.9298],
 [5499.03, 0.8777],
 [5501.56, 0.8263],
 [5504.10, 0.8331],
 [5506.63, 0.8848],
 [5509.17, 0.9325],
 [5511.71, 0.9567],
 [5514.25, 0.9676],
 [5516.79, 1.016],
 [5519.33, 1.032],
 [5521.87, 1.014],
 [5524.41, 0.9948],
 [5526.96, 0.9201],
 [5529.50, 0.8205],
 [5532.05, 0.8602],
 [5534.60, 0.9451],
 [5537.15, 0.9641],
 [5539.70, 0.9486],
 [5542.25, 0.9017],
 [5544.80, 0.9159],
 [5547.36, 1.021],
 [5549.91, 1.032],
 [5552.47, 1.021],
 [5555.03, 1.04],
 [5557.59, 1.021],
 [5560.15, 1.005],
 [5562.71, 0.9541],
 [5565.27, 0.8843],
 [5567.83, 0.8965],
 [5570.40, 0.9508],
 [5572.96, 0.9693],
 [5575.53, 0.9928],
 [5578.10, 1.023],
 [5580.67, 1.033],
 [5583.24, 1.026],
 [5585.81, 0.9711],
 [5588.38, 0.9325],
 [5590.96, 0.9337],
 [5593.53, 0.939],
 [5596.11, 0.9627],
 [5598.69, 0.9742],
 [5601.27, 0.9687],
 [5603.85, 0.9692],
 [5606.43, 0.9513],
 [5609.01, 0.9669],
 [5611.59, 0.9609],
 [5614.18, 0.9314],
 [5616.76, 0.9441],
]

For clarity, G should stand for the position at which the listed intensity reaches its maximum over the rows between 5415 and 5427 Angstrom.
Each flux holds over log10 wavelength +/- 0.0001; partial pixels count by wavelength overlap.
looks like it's 5423.58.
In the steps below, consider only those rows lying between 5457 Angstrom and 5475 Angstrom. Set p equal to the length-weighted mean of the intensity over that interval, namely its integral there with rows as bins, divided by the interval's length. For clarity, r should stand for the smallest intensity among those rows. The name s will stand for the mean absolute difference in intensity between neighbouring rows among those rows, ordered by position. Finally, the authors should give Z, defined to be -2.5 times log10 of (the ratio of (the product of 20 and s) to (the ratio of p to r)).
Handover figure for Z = 0.99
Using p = 0.89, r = 0.8222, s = 0.022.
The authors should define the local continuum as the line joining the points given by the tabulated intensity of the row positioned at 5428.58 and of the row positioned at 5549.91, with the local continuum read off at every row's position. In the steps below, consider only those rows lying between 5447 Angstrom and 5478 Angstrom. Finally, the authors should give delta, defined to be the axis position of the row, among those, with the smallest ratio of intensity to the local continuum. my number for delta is 5458.66 Angstrom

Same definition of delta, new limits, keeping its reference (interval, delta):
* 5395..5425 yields 5408.62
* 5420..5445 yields 5428.58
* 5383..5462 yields 5458.66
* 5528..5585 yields 5529.50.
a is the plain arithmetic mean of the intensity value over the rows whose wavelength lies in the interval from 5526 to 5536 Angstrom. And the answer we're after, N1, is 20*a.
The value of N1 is 17.7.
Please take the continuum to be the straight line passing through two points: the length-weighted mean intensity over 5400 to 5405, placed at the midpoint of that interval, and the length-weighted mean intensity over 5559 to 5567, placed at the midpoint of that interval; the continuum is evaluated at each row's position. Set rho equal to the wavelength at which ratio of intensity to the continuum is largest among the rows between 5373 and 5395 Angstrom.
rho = 5378.81 Angstrom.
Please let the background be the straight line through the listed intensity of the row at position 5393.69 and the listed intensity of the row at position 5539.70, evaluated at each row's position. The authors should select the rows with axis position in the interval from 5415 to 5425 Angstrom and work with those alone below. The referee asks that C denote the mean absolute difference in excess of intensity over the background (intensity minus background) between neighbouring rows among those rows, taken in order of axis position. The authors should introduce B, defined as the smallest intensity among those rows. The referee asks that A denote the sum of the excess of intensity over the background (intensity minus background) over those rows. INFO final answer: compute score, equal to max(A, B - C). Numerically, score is 0.84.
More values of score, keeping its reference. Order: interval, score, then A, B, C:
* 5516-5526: 0.98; 0.26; 0.9948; 0.018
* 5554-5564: 0.93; 0.22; 0.9541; 0.029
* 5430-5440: 0.93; 0.06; 0.947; 0.014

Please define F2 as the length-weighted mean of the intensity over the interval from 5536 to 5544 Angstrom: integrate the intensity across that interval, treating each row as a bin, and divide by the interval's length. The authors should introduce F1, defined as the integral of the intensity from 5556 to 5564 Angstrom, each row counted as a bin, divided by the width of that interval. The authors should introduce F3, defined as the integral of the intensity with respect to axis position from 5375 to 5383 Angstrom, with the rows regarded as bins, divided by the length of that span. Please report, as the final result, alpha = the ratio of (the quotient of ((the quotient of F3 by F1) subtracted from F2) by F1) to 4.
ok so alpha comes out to -0.020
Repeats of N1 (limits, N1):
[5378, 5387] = 20.0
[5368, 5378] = 18.5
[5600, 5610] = 19.3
